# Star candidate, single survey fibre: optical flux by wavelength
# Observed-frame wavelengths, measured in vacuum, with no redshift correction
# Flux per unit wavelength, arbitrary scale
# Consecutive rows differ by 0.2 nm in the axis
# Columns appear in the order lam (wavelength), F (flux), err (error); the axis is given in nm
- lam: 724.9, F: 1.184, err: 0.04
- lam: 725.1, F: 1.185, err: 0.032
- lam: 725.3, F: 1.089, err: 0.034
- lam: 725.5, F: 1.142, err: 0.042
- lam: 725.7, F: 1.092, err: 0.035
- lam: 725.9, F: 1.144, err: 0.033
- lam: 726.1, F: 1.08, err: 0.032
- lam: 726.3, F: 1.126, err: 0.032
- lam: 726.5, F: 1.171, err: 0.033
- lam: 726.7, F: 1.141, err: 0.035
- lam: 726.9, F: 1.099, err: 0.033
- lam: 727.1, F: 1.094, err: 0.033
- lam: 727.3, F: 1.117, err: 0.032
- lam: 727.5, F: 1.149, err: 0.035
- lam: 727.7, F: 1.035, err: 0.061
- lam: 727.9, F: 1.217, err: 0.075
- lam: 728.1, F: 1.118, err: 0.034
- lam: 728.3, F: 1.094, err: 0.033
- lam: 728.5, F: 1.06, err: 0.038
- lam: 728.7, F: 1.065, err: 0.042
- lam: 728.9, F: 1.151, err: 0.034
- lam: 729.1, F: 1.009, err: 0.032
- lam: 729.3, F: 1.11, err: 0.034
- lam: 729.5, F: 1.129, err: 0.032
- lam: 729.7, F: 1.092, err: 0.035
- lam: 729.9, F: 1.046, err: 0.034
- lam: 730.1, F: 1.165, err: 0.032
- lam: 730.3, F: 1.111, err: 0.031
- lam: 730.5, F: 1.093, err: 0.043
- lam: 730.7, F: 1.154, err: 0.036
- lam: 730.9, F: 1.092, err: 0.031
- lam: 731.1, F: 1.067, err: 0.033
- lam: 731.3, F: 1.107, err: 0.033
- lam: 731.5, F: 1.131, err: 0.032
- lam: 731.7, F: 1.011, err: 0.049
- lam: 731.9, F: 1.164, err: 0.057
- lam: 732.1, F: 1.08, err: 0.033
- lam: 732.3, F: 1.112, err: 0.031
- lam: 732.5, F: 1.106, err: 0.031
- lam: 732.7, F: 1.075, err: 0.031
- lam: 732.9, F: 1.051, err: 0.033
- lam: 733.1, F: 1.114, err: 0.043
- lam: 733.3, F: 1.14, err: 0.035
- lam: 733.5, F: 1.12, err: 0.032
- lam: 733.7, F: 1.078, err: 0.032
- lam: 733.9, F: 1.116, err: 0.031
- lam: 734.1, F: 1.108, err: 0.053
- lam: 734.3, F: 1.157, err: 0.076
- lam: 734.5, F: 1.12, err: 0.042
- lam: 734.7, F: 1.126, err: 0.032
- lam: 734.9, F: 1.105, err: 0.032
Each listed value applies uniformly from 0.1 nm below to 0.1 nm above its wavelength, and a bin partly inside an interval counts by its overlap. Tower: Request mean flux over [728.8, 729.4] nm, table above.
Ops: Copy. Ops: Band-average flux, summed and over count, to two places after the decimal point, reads 1.09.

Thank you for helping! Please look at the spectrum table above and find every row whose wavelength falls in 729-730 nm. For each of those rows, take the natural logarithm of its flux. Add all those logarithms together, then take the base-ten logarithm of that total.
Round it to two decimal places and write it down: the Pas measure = -0.43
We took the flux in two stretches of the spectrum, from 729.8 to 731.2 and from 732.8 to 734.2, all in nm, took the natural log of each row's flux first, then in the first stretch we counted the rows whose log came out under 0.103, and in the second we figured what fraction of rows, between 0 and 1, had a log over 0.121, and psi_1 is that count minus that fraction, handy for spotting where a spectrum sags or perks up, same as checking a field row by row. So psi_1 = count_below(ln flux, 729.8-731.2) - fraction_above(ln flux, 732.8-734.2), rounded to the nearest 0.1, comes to 3.9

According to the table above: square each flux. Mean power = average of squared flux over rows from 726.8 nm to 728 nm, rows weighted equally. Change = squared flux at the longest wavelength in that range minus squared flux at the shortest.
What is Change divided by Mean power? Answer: 0.22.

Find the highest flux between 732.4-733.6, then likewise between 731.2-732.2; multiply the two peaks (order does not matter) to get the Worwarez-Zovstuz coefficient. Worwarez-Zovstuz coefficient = 1.33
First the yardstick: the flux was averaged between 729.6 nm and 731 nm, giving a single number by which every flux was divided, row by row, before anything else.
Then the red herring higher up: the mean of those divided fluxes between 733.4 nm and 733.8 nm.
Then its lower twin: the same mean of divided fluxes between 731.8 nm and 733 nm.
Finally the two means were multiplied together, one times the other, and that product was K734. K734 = 0.984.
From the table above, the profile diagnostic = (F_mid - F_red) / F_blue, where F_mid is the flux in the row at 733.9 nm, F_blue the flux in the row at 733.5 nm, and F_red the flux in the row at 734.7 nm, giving -0.009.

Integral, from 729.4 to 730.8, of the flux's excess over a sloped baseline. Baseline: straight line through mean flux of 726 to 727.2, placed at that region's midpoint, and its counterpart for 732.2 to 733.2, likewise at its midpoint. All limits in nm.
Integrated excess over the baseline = 0.014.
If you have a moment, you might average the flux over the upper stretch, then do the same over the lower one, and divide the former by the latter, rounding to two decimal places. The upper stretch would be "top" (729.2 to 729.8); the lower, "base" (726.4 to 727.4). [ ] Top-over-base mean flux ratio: 0.99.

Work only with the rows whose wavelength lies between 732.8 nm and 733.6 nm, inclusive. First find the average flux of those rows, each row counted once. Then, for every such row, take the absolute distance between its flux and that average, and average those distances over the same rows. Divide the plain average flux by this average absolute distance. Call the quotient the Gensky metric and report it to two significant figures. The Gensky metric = 40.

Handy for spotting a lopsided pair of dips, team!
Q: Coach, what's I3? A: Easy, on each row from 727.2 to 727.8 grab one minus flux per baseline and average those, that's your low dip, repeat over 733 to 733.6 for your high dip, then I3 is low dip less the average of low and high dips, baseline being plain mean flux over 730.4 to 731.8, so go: 0.011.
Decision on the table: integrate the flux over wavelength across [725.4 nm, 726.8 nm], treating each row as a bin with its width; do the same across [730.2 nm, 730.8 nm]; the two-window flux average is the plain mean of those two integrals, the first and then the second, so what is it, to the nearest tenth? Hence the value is 1.1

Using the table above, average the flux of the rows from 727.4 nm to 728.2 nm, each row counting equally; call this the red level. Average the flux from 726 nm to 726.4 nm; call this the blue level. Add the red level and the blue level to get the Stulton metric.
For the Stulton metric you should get 2.23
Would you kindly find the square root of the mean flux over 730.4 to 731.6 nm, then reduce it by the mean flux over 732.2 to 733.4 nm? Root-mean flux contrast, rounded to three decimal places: -0.047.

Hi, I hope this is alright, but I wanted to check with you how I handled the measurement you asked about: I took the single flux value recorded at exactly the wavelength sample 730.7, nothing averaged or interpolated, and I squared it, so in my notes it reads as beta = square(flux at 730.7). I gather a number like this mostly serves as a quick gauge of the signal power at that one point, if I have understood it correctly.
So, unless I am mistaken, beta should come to 1.33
